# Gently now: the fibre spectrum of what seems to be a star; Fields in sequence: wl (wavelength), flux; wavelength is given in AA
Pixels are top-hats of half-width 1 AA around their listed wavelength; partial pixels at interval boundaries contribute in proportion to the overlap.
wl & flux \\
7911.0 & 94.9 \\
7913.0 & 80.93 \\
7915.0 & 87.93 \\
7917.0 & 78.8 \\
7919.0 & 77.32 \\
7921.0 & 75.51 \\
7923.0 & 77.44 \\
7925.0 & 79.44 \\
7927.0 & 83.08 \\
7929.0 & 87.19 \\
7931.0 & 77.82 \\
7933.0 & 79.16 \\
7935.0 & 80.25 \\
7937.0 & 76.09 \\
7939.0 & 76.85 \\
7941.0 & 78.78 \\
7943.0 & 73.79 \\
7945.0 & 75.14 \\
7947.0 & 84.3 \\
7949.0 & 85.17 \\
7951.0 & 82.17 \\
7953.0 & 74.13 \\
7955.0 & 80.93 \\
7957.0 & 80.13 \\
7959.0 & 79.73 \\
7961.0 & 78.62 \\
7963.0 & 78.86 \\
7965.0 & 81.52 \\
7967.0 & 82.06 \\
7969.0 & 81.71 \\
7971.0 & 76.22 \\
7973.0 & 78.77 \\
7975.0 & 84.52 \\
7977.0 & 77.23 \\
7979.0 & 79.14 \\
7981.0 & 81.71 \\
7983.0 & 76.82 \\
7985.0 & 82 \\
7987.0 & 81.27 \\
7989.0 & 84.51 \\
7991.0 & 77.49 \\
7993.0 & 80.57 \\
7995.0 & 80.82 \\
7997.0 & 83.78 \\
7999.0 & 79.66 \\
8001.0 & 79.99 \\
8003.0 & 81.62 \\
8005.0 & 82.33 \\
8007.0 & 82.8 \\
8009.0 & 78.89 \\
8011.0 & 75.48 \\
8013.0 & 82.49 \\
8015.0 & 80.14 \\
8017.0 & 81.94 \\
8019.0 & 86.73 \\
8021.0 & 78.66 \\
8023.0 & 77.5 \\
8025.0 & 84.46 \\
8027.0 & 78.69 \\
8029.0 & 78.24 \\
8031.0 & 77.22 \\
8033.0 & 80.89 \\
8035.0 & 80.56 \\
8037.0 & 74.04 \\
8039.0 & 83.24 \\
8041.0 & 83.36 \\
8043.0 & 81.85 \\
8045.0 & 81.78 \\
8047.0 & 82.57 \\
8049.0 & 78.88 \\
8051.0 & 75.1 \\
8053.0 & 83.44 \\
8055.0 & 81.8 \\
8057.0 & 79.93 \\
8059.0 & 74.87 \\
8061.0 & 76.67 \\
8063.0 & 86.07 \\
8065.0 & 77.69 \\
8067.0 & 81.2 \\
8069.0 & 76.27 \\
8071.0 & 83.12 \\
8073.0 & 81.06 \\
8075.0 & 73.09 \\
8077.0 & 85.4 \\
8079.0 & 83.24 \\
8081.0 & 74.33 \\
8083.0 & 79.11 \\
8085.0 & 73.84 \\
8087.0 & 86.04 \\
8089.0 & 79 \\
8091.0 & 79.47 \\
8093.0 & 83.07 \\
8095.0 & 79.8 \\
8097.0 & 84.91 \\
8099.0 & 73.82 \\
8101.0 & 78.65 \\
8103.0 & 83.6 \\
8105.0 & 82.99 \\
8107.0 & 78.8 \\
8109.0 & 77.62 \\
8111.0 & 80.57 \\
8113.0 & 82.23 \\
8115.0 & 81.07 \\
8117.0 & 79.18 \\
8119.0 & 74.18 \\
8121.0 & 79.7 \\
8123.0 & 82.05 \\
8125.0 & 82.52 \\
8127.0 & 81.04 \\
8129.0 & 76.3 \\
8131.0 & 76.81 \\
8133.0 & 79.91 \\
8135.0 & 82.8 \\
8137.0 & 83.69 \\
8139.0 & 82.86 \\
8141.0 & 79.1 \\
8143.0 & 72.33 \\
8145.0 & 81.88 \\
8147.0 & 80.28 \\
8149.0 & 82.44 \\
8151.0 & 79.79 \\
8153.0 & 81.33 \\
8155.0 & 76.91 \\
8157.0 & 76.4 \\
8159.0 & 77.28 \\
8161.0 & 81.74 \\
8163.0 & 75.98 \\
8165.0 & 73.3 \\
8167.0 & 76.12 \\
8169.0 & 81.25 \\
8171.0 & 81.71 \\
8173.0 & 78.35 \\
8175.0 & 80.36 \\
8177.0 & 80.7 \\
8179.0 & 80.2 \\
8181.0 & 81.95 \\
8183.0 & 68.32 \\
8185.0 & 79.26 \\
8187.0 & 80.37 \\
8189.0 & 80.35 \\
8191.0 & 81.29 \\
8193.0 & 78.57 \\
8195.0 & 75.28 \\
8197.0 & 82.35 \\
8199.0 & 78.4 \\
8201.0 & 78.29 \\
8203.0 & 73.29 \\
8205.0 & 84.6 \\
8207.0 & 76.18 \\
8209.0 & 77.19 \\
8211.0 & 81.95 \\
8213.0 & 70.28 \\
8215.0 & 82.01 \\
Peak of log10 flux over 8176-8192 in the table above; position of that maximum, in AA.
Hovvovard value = 8181.0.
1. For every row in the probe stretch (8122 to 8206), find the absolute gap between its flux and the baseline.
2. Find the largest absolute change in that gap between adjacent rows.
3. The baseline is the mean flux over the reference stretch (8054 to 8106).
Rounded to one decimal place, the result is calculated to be 10.9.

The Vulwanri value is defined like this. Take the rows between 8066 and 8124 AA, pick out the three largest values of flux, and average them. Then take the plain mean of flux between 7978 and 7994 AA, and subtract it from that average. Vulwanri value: 5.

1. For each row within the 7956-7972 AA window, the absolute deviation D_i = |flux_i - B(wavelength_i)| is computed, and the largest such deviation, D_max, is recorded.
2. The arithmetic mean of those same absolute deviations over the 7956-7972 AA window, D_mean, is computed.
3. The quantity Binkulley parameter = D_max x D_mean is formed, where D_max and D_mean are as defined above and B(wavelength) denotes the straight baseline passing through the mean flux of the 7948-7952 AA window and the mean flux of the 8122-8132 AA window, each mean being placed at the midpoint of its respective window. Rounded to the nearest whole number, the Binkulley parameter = 24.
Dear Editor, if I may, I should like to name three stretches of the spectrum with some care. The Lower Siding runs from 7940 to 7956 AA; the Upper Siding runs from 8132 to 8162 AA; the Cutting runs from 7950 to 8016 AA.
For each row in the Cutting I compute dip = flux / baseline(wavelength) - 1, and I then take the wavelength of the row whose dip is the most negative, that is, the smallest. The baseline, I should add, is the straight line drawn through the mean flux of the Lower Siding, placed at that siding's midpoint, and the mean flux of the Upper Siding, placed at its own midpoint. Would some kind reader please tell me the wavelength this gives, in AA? 7953.0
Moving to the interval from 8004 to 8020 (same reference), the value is 8011.0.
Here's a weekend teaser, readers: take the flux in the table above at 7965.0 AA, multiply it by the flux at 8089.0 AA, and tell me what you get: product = 6440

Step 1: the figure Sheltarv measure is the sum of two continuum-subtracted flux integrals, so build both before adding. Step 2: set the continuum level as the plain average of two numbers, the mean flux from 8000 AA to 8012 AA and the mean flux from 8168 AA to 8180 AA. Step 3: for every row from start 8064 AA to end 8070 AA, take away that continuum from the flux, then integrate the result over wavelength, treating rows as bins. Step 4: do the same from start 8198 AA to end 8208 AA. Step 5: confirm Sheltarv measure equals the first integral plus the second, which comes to -33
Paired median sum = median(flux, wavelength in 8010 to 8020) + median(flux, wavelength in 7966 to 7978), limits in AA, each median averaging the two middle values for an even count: 162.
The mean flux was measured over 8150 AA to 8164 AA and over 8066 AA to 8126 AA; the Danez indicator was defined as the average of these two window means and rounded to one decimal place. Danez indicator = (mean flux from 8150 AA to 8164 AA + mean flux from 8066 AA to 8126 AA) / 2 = 79.2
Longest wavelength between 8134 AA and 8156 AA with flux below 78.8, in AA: 8155.0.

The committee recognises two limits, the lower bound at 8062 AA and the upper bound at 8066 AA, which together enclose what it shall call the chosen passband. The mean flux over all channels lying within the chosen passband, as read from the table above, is 81.9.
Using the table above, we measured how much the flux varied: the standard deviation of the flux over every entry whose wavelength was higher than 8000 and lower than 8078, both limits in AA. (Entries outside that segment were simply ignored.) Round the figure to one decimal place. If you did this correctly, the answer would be 3.3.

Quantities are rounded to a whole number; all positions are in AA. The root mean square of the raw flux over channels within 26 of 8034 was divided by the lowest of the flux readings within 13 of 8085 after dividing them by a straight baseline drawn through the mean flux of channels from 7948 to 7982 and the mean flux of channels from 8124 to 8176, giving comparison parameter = 87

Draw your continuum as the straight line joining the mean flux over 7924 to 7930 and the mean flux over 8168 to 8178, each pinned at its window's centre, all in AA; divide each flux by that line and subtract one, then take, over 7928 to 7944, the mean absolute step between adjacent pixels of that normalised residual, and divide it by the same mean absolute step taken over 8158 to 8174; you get 0.93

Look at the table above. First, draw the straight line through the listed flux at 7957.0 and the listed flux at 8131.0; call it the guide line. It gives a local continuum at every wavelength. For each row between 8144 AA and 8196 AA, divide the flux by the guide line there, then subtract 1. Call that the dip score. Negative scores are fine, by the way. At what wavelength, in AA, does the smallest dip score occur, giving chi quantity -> 8183.0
